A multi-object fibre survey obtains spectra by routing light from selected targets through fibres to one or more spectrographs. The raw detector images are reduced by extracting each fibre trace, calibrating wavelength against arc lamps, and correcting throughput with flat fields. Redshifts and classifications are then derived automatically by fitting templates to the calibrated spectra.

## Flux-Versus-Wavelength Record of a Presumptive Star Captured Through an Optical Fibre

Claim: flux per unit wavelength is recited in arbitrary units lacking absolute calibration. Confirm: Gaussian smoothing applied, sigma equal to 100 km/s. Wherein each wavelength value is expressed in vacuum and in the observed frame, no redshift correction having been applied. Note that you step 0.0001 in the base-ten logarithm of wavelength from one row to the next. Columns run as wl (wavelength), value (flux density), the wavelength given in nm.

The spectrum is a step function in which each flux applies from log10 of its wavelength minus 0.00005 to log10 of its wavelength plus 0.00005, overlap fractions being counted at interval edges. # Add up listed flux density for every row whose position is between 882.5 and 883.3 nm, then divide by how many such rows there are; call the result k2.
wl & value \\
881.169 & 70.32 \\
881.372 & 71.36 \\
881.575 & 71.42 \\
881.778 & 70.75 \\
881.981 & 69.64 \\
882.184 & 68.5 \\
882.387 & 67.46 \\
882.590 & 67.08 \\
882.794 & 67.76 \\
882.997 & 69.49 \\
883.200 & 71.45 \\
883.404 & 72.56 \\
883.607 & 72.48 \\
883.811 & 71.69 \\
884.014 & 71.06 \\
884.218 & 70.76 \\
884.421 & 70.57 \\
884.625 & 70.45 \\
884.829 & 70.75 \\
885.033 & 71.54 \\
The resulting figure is 68.9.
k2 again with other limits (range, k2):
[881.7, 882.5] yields 69.1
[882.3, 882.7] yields 67.3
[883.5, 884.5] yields 71.3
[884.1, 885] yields 70.6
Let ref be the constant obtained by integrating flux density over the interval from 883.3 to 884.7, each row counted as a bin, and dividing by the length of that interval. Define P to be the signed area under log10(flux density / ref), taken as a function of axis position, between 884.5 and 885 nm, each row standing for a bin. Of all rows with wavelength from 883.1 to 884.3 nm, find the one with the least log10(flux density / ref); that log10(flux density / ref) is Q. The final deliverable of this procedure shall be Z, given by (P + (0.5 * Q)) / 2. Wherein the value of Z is -0.0019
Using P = -0.0020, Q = -0.0037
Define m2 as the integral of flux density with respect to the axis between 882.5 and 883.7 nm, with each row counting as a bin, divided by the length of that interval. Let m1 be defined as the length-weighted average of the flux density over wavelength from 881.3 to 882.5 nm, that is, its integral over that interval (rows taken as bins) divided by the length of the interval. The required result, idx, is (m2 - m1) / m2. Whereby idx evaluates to 0.004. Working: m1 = 69.8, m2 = 70.1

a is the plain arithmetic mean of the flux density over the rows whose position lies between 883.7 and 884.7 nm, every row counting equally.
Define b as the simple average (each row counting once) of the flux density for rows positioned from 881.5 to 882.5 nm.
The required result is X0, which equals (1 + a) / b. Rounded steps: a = 70.9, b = 69.6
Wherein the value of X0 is 1.03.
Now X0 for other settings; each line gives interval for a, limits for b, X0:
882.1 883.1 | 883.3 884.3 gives 0.96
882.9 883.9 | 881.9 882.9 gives 1.07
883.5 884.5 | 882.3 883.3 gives 1.05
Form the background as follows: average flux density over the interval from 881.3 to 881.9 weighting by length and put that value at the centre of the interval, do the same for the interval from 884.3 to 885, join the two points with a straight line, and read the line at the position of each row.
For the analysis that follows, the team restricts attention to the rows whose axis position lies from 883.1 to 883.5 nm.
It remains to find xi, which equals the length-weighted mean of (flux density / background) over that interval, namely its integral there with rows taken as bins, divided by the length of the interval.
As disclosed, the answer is 1.01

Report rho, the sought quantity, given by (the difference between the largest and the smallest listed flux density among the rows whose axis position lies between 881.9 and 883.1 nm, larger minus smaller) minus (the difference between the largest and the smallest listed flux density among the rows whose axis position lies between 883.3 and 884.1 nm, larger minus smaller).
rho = 1.1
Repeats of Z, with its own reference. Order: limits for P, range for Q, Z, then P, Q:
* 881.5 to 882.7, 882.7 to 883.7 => -0.0142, -0.0171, -0.0225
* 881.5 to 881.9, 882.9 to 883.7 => -0.0034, -0.0009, -0.0116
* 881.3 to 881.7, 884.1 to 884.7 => -0.0014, 0.0000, -0.0056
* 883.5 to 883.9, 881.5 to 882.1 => -0.0018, 0.0018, -0.0107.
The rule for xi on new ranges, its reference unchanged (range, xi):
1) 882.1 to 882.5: 0.96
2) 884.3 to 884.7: 1.00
